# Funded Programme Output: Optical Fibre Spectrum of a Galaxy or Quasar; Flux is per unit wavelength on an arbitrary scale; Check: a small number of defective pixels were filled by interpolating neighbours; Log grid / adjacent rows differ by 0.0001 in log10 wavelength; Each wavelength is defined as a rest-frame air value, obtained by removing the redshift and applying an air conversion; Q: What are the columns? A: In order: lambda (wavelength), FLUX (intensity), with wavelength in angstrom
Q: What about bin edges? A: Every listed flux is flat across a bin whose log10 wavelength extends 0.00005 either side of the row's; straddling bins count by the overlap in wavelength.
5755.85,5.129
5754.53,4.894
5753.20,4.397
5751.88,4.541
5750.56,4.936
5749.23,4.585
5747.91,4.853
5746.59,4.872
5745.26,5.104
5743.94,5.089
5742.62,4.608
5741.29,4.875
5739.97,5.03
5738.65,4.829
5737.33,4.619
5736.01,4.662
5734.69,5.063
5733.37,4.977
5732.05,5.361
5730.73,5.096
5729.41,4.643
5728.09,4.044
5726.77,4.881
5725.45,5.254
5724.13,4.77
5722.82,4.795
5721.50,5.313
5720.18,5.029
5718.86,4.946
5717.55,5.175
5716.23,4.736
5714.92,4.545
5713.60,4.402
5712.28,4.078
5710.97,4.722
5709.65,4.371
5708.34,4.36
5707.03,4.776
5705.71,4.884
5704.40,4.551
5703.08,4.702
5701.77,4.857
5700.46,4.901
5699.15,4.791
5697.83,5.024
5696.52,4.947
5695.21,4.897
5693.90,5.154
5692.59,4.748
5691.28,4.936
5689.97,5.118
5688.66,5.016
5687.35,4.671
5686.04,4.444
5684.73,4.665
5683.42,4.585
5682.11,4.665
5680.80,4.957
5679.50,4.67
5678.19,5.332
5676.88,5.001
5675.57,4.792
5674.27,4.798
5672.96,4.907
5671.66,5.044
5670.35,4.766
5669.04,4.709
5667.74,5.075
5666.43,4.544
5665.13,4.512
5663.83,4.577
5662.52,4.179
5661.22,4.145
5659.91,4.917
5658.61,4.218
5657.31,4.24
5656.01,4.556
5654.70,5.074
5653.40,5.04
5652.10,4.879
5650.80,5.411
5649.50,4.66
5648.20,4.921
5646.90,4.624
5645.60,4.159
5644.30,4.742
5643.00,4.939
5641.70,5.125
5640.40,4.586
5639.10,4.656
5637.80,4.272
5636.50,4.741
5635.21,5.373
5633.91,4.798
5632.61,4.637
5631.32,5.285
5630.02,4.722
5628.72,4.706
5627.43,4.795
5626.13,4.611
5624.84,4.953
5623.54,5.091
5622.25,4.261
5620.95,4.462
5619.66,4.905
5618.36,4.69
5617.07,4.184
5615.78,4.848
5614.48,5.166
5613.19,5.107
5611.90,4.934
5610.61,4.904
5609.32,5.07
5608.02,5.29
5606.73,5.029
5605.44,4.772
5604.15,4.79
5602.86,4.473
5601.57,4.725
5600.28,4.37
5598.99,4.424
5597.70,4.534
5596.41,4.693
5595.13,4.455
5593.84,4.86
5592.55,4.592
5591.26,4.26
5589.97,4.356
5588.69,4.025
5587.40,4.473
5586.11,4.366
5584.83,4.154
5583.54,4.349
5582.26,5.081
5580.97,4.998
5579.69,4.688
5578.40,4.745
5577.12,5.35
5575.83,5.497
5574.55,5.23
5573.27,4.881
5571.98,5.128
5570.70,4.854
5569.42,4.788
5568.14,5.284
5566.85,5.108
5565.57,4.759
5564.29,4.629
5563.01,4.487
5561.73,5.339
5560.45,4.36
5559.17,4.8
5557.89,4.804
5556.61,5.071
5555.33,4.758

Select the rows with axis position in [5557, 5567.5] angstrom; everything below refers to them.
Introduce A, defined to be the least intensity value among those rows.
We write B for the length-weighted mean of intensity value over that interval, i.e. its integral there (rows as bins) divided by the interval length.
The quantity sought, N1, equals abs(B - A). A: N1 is 0.43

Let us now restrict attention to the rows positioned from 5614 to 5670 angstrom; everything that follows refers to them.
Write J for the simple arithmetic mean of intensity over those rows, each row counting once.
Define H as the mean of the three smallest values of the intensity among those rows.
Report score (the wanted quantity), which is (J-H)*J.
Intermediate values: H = 4.2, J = 4.72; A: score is 2.6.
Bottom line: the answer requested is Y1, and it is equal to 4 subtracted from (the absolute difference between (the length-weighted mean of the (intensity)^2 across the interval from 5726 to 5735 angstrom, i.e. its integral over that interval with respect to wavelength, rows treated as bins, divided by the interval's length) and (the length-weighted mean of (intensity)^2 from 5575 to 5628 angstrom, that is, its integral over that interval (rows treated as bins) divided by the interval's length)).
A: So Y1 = -2.6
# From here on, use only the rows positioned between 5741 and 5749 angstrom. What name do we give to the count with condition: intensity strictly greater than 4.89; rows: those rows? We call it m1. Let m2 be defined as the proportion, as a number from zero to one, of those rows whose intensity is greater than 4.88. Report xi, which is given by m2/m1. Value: 0.17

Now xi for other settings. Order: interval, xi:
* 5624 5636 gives 0.11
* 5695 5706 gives 0.14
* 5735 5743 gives 0.17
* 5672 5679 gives 0.20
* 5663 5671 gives 0.17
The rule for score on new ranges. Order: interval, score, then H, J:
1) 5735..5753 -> 1.1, 4.6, 4.82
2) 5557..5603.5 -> 2.7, 4.1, 4.72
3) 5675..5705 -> 1.5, 4.5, 4.84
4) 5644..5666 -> 2.2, 4.2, 4.64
